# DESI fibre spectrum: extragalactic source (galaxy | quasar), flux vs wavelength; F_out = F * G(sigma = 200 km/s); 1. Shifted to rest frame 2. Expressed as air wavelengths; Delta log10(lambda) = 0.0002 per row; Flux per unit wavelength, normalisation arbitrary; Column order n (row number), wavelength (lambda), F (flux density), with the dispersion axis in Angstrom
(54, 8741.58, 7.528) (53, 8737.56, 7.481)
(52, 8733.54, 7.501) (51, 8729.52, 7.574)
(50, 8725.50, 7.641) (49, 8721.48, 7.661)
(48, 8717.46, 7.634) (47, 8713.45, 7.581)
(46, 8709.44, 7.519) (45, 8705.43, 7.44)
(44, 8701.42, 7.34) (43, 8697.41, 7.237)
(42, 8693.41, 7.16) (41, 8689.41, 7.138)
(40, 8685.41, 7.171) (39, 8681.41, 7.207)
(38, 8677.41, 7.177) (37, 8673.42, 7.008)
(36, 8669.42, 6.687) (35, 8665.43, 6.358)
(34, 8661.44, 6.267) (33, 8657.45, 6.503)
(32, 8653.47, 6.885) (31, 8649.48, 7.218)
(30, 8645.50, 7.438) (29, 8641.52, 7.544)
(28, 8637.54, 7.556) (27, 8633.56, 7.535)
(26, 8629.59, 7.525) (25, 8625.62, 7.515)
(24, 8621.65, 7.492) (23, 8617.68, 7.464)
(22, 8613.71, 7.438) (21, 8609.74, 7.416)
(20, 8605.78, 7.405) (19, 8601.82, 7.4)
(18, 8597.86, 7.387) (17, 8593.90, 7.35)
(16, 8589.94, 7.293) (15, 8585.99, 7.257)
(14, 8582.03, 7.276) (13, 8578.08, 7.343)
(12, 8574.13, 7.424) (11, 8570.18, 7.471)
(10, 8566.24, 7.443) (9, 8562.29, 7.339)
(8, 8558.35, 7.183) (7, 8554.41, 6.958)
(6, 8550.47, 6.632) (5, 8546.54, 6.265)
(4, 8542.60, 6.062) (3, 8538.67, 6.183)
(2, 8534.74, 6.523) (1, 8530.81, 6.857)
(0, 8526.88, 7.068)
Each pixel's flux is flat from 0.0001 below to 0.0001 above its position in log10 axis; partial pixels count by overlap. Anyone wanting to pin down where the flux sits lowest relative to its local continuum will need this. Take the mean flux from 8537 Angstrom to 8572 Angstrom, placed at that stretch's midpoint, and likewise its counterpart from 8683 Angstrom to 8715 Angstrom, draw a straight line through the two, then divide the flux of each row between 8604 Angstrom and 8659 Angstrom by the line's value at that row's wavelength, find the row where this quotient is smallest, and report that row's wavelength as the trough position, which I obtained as 8657.45 Angstrom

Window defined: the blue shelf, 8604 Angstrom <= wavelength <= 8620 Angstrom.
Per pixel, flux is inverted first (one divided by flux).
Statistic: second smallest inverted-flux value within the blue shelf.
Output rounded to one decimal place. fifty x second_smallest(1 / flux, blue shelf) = 6.7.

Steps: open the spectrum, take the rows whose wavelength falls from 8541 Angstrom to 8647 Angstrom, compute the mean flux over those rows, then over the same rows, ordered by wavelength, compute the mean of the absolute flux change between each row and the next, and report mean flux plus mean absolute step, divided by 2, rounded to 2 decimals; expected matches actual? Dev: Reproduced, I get 3.68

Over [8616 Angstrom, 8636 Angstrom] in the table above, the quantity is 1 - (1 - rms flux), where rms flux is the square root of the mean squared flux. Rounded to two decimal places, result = 7.51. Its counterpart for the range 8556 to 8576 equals 7.37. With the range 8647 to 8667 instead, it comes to 6.66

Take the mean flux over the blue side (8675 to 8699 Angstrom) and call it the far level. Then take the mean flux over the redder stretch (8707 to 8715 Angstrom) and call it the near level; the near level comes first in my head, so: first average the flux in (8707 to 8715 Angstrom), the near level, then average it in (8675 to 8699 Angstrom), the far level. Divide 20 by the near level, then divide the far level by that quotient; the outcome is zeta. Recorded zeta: 2.71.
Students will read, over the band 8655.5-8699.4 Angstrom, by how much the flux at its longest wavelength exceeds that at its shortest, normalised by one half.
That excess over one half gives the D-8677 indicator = 1.5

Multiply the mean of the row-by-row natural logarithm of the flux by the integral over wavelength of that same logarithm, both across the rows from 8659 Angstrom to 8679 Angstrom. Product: 72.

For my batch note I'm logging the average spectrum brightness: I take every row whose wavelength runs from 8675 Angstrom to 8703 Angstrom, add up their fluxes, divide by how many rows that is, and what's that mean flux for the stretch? 7.20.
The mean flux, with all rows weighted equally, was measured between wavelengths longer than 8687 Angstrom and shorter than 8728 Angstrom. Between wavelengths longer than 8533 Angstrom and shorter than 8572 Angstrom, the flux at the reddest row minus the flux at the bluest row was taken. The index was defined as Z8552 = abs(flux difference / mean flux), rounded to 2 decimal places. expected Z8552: 0.13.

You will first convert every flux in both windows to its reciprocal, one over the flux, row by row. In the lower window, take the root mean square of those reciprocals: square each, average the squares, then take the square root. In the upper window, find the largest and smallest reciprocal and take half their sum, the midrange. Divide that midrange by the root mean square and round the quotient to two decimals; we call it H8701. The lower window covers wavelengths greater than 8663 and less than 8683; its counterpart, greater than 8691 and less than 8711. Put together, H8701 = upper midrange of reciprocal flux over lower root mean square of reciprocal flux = 0.94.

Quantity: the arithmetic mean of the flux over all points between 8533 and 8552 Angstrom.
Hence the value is 6.33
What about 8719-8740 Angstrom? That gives 7.57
